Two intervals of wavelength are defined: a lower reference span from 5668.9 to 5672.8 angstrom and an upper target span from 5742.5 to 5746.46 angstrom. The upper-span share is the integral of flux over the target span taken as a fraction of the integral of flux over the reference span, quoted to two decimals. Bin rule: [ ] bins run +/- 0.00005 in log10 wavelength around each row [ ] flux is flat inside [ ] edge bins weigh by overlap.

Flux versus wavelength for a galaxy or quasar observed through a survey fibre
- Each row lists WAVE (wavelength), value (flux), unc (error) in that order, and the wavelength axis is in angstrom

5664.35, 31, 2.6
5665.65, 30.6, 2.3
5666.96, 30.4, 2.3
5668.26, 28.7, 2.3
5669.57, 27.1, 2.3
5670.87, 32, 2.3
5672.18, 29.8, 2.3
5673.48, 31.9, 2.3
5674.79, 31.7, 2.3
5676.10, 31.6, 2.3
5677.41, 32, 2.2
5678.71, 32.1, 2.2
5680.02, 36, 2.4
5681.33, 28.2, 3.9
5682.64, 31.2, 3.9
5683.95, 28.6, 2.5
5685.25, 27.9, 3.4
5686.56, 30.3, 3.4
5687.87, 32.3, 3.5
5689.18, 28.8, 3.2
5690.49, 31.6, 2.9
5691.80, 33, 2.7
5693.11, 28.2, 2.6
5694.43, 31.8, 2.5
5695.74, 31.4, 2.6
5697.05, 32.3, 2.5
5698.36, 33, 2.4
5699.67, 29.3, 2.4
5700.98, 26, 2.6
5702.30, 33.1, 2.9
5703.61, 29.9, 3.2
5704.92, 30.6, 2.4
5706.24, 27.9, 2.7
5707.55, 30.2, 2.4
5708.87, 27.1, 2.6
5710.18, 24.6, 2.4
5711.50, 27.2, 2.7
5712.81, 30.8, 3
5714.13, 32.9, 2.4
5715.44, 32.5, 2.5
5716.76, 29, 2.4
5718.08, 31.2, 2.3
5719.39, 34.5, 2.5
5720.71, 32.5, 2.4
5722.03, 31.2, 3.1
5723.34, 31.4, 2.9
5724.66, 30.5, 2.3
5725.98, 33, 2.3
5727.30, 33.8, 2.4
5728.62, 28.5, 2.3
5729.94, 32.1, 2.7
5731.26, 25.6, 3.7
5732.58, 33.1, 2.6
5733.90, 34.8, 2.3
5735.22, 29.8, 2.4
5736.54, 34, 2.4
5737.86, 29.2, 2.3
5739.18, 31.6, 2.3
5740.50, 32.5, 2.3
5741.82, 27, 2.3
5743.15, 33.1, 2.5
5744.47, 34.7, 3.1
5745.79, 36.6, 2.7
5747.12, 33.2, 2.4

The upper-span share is 1.19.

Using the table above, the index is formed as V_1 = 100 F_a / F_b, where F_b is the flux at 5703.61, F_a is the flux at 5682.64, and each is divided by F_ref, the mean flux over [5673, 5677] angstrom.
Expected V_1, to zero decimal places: 104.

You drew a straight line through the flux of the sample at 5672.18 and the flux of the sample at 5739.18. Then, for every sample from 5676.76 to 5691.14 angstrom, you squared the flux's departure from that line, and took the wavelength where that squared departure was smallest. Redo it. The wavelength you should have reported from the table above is 5686.56 angstrom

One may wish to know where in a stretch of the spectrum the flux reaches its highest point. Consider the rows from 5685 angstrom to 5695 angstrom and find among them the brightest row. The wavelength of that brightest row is 5691.80 angstrom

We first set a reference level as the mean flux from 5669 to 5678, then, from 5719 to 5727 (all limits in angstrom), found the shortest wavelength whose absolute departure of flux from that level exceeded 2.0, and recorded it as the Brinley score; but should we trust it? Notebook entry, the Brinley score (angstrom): 5719.39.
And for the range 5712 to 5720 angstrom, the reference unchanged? 5714.13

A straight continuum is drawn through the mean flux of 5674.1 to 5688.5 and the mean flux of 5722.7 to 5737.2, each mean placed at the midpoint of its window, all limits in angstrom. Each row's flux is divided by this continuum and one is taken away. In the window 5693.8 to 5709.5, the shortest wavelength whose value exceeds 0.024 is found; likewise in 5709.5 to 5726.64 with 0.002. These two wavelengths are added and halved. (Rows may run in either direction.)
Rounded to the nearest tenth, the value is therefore 5705.6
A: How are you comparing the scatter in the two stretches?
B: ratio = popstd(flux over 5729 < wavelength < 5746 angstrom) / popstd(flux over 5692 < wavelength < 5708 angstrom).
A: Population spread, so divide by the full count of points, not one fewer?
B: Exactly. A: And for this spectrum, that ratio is 1.5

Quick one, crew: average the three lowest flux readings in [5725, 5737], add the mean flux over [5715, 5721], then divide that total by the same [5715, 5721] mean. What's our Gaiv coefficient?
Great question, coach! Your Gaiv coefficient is 1.88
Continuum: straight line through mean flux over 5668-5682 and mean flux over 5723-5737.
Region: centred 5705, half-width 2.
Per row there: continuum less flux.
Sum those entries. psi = 5.4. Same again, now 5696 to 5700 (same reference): -0.9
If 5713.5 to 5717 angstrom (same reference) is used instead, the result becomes -0.3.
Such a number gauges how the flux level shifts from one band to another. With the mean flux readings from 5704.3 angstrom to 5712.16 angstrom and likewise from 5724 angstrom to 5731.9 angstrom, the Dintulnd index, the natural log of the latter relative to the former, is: 0.091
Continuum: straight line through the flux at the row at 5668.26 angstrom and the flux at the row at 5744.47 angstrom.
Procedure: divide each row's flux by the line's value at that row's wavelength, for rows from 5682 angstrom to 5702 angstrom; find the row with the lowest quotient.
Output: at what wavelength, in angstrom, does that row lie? 5700.98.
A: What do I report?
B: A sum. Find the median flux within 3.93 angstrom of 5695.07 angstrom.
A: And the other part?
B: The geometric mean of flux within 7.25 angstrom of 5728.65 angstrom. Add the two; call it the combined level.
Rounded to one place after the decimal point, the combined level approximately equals 63.2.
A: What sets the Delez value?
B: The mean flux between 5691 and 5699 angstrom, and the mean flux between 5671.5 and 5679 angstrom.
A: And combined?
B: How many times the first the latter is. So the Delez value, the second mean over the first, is 1.00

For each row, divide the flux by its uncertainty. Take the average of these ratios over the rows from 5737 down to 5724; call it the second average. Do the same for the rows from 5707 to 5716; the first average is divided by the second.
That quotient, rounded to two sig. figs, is 0.90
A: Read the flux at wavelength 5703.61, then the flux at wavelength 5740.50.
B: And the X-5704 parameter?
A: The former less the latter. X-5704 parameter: -2.6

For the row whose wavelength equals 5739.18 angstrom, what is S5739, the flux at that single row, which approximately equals 31.6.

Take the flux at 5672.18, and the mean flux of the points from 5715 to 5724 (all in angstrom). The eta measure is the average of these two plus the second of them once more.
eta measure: 62.5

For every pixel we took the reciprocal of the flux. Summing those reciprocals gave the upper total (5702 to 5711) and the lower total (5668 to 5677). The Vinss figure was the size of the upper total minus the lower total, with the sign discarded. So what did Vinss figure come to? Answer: 0.012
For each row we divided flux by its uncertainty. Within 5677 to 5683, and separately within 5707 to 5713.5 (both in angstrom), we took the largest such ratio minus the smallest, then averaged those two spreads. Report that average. 5.1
